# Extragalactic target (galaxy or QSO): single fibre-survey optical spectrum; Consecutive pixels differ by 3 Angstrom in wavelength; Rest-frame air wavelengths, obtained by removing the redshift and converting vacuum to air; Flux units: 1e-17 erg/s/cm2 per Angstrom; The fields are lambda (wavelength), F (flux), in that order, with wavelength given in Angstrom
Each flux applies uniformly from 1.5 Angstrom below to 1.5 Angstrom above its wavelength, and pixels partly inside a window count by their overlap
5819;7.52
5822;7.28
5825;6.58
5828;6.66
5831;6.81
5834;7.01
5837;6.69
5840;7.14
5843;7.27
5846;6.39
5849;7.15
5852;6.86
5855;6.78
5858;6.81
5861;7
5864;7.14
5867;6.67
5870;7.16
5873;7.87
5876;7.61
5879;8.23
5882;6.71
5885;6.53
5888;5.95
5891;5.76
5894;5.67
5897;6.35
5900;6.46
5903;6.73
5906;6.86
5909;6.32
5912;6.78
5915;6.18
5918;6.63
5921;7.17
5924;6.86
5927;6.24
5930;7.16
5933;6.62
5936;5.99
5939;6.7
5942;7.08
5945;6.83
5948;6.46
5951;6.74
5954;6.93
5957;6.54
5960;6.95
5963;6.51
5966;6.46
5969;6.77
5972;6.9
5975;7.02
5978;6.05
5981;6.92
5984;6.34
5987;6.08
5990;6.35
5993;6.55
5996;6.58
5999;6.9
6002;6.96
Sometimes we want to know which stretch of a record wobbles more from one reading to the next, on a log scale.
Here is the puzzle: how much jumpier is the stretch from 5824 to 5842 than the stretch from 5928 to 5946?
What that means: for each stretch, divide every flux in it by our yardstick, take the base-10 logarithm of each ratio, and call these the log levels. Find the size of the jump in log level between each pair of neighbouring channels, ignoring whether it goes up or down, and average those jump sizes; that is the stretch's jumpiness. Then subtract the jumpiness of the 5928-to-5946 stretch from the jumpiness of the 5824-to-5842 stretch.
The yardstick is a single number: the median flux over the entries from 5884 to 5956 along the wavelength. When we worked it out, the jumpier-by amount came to -0.018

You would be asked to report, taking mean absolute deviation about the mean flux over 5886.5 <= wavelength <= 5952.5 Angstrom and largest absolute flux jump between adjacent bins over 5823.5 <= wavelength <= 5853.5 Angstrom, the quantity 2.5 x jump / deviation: 6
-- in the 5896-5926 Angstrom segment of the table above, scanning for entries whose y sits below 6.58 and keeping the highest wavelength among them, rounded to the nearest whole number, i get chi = 5915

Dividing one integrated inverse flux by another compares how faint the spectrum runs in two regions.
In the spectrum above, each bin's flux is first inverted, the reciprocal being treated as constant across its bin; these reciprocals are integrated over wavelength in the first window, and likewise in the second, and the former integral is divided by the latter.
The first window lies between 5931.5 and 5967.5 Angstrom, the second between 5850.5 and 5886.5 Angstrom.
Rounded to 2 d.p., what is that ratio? 1.07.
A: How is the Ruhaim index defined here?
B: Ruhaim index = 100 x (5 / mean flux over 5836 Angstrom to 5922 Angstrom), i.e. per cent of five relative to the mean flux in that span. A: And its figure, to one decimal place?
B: 73.7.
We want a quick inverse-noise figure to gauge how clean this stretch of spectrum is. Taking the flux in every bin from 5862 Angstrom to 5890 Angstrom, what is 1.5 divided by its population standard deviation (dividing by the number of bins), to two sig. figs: 2.2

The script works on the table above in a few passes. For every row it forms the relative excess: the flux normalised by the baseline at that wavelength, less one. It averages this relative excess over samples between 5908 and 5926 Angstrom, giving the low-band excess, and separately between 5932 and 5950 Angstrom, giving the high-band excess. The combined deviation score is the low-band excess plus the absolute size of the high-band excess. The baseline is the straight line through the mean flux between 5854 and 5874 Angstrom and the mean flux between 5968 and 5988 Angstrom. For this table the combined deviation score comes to -0.008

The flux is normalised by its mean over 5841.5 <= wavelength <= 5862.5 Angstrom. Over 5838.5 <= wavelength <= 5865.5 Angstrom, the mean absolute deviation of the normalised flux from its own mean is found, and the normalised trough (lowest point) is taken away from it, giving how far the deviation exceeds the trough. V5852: -0.90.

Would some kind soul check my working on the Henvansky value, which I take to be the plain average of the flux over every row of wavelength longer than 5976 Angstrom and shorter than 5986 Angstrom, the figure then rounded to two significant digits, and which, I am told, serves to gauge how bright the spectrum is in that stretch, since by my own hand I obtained 6.4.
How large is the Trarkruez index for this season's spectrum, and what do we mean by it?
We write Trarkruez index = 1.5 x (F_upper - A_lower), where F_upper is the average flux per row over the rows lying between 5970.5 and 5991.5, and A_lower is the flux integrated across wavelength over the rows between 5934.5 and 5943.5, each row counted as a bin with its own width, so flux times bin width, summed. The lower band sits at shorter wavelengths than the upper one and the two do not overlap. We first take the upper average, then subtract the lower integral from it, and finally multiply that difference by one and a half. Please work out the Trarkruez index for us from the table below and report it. -79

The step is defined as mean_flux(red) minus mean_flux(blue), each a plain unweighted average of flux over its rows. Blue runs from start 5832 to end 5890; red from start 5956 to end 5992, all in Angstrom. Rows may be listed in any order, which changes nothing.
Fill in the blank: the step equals -0.4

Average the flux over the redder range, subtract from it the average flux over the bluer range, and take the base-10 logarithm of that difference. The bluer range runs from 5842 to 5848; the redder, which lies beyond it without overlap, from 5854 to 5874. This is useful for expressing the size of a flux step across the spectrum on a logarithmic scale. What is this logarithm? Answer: -0.64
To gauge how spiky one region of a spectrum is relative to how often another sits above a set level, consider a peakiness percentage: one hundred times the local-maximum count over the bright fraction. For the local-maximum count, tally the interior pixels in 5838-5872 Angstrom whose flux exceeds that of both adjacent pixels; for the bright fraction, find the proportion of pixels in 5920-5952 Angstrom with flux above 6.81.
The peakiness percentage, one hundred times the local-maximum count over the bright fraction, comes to 660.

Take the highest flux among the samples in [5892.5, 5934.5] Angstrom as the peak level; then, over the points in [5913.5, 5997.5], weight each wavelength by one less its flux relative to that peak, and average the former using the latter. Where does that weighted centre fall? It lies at 5958.1 Angstrom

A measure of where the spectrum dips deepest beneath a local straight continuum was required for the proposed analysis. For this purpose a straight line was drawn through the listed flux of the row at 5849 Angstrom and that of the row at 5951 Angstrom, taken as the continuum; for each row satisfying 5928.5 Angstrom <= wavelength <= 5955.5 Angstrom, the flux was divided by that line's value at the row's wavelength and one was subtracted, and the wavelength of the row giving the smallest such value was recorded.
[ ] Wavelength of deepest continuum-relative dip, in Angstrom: 5936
